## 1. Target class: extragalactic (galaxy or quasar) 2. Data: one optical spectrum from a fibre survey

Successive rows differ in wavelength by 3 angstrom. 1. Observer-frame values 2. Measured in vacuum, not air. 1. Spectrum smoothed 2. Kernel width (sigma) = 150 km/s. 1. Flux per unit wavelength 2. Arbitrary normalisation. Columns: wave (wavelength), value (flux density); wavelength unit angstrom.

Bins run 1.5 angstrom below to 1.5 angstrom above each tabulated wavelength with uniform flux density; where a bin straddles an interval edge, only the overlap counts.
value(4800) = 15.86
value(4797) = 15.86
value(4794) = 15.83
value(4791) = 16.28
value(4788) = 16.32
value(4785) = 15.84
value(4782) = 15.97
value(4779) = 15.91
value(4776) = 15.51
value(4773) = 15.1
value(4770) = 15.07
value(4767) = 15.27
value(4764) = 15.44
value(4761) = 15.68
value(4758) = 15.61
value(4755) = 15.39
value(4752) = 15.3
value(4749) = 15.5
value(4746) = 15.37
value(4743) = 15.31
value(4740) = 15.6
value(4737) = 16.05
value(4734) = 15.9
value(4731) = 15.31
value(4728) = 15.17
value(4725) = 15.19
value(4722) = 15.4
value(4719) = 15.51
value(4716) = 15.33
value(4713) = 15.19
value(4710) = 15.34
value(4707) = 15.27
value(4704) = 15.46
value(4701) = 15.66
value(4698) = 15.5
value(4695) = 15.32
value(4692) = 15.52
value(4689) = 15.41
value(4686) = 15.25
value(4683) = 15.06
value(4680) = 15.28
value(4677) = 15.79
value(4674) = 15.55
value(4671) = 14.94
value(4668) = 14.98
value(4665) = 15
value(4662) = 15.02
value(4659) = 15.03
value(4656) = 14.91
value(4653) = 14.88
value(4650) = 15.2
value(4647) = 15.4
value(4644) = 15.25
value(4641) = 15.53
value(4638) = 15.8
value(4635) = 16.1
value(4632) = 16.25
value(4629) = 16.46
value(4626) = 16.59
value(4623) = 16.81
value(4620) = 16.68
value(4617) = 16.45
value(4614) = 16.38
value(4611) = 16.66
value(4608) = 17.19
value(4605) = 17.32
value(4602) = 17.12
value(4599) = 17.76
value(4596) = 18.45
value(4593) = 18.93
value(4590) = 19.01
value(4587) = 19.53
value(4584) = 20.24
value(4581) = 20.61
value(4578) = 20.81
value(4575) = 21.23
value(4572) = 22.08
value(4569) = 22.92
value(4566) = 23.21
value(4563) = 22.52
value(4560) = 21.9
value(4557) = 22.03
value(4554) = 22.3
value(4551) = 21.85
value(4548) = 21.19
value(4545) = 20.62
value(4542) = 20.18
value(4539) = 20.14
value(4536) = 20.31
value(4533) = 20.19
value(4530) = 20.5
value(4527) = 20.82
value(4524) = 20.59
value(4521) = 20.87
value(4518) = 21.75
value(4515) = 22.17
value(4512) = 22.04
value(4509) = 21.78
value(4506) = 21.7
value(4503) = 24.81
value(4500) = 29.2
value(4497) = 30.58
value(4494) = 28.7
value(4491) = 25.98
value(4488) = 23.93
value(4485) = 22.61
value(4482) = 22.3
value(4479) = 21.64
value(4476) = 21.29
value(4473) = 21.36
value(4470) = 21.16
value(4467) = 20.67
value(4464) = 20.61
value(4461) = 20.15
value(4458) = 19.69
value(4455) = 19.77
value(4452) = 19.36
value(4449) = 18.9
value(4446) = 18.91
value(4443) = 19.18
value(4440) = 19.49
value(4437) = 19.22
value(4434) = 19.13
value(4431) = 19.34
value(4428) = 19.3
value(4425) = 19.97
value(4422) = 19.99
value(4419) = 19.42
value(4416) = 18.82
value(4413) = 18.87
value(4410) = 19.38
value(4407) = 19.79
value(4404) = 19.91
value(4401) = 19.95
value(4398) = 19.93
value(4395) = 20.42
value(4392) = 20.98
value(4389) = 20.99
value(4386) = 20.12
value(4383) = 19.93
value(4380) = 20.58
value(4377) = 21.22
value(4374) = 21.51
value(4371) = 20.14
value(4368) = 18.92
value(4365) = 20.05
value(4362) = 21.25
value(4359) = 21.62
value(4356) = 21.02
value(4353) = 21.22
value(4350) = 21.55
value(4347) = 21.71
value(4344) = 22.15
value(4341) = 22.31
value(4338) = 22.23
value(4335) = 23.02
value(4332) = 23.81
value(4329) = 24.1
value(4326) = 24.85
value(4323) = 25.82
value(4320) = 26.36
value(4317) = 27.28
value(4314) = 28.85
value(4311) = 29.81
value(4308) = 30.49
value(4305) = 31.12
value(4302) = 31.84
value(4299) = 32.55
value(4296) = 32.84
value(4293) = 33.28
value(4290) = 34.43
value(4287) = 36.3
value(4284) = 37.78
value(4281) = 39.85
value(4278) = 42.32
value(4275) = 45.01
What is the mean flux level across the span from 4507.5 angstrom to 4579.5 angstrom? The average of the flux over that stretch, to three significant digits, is 21.4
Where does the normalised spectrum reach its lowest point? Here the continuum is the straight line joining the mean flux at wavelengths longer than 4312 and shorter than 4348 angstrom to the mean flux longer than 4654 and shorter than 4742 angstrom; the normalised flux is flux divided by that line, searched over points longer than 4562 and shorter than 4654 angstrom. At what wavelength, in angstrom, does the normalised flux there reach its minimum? 4653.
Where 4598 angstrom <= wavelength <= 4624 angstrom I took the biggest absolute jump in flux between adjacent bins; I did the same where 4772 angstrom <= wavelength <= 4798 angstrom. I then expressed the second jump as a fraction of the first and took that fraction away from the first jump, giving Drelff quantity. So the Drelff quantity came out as -0.1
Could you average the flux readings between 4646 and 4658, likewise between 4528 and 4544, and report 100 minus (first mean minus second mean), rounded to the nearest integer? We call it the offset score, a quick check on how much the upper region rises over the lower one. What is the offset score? 105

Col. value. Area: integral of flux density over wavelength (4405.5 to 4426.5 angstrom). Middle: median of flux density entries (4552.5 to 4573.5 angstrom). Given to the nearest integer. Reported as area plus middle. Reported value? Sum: 431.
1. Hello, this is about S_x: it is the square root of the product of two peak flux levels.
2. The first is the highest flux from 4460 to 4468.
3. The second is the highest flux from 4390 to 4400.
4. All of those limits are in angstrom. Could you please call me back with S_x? 20.8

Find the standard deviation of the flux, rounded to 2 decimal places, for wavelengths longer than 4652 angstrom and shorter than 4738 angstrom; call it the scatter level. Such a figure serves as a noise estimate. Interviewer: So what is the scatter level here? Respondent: 0.29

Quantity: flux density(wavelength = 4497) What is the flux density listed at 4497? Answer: 30.58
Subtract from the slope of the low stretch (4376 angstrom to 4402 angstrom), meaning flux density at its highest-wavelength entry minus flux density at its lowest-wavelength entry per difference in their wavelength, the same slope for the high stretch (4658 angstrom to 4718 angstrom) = -0.06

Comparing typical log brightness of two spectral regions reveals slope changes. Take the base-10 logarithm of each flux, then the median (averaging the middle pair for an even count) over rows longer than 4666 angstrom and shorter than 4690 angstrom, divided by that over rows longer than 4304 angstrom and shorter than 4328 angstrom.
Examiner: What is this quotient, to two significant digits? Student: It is 0.82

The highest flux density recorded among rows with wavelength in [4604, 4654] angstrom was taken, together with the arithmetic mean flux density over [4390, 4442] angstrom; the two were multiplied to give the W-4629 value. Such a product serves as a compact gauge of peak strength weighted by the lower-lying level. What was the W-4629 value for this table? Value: 340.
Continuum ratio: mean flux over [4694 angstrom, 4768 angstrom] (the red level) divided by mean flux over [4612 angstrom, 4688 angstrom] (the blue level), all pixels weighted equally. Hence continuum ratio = 0.99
